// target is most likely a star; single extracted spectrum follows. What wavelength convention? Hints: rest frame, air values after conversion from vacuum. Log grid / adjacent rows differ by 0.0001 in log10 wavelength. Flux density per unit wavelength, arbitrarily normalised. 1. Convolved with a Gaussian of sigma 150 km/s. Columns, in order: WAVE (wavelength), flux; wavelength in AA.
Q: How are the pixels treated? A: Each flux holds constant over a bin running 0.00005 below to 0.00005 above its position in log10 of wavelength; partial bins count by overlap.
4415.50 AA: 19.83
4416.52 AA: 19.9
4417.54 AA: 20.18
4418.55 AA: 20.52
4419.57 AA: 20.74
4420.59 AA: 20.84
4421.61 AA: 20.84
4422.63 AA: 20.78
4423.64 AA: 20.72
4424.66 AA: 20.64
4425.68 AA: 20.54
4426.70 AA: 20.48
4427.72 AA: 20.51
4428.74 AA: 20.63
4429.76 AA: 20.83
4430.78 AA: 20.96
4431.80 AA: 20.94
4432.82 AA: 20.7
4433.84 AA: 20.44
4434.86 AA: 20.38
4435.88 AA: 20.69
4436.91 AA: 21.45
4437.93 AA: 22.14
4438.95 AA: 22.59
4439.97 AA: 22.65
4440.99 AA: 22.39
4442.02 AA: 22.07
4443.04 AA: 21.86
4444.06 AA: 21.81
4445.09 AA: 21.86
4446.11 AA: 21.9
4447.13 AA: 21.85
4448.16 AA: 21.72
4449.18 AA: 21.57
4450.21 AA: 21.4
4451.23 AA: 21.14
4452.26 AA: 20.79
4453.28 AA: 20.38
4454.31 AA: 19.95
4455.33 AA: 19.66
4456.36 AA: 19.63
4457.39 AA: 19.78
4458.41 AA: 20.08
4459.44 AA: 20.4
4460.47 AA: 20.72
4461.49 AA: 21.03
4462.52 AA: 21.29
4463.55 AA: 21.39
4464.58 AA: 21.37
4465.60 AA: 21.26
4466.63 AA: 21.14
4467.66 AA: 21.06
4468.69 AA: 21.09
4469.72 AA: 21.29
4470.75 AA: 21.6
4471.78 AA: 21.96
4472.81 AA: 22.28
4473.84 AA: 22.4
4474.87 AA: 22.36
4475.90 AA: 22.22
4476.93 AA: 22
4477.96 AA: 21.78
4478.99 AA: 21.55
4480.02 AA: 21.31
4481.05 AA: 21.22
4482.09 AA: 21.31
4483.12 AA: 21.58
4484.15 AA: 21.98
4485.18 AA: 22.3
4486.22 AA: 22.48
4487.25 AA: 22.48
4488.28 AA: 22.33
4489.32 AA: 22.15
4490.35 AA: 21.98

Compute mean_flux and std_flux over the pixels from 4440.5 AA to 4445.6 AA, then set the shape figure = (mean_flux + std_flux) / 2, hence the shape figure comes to 11.1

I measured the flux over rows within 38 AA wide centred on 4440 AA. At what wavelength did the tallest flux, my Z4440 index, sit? 4439.97 AA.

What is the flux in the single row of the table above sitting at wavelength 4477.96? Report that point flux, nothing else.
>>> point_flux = 21.78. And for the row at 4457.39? 19.78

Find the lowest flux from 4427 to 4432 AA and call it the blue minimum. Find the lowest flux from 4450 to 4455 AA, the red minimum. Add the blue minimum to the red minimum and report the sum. 40.5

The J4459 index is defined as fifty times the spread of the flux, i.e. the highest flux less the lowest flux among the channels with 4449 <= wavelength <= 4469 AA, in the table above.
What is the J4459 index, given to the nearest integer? 97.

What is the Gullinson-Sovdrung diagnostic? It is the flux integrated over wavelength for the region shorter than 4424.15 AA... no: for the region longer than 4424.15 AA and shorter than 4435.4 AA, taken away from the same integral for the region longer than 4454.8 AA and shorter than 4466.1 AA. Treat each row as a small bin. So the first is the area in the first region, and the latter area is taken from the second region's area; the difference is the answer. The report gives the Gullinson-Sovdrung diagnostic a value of 1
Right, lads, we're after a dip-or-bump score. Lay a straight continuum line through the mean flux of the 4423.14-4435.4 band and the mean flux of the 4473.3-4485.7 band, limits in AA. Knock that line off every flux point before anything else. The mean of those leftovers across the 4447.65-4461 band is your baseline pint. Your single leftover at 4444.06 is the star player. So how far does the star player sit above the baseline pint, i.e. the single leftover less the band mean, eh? 1.5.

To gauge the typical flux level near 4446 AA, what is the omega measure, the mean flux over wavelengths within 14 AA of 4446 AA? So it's 21.2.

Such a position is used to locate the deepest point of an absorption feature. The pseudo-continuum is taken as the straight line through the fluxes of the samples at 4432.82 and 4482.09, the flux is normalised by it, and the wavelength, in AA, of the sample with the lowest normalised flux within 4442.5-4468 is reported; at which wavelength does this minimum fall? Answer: 4456.36 AA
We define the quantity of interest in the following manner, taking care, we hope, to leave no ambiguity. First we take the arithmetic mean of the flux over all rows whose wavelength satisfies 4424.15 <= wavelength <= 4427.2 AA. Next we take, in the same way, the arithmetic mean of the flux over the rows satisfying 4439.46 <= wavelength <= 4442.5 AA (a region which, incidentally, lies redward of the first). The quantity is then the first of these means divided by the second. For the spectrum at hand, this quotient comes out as 0.919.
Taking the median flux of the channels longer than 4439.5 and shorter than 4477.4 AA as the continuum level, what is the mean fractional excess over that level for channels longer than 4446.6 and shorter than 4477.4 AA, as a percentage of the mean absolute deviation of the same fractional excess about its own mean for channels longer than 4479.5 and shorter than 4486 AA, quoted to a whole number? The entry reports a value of -66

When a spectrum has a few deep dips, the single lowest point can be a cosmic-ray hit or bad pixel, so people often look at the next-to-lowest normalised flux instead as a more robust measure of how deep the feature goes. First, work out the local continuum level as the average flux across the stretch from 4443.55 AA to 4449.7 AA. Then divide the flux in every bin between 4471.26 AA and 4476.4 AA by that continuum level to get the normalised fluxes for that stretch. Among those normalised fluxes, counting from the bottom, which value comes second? 1.02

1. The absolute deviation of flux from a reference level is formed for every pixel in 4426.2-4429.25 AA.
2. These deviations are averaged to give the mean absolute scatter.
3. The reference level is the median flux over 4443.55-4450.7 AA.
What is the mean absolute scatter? 1.3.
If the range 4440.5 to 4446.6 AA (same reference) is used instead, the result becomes 0.2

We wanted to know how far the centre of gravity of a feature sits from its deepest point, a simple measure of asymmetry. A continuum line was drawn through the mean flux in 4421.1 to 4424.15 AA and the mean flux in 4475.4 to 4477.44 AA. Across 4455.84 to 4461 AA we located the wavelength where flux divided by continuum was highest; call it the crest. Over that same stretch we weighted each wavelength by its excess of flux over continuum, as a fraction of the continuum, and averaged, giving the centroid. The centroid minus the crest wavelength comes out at -2.4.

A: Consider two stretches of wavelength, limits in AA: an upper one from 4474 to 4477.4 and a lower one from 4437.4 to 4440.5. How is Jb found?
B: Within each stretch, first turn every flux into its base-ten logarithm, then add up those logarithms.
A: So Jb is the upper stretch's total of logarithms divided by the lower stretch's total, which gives 0.996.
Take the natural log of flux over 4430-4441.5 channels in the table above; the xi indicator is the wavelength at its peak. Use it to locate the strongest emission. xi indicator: 4439.97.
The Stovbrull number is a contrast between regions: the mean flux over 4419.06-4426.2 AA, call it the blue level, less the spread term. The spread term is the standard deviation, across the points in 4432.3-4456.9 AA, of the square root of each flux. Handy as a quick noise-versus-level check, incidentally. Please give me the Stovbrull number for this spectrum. 20.6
